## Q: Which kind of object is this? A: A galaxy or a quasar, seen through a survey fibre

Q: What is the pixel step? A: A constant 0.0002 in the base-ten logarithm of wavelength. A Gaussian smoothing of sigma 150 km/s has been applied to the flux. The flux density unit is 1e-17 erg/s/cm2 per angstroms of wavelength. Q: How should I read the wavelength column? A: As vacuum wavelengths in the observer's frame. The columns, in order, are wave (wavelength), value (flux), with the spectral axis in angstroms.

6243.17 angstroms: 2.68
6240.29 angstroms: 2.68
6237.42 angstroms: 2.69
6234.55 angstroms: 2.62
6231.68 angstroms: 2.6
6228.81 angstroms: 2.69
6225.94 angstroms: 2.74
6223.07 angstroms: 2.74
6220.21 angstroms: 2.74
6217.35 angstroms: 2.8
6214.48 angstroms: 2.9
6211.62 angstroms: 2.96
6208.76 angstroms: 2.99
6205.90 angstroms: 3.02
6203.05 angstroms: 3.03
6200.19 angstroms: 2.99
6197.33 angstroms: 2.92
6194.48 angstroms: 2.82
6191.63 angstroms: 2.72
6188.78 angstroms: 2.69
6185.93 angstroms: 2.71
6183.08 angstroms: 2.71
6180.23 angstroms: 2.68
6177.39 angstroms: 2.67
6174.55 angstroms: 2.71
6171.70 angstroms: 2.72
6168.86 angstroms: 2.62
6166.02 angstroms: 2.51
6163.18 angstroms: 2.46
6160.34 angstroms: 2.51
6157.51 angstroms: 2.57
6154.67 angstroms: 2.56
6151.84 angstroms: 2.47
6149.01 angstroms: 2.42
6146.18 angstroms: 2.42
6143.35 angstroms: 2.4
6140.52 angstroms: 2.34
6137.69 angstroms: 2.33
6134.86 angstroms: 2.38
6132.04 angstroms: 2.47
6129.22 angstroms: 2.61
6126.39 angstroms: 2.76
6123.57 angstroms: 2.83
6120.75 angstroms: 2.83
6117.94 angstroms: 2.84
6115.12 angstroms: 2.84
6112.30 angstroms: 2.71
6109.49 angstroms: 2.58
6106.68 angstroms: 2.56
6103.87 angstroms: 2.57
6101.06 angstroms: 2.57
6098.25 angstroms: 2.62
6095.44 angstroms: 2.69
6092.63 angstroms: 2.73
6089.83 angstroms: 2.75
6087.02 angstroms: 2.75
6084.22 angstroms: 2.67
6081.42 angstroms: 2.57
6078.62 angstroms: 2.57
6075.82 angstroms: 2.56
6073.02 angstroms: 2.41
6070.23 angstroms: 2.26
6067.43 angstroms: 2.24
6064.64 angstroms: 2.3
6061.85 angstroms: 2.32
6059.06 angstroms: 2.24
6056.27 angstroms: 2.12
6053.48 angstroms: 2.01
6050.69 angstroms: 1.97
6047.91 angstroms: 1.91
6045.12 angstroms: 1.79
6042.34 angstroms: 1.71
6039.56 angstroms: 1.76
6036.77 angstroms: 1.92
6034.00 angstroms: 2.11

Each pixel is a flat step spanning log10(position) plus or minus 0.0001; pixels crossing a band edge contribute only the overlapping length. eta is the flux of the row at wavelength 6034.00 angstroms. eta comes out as 2.11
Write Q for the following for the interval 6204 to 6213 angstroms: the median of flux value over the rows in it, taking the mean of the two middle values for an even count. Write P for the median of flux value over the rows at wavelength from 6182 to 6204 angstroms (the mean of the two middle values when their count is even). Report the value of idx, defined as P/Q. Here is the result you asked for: 0.93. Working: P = 2.77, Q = 3.0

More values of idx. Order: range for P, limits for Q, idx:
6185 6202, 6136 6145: 1.18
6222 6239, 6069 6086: 1.05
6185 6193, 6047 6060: 1.35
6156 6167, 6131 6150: 1.05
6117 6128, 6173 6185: 1.05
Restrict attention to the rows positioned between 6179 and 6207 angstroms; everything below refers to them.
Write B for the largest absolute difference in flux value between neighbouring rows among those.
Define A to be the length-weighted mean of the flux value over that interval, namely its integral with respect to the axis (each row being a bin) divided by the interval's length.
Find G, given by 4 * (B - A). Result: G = -10.9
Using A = 2.83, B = 0.10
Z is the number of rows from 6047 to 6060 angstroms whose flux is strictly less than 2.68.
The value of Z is 5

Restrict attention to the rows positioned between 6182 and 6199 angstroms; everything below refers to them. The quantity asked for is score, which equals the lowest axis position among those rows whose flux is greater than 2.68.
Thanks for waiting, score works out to 6183.08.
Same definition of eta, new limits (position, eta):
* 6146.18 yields 2.42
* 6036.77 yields 1.92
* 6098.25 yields 2.62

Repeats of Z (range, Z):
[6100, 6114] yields 4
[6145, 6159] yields 5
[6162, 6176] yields 3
